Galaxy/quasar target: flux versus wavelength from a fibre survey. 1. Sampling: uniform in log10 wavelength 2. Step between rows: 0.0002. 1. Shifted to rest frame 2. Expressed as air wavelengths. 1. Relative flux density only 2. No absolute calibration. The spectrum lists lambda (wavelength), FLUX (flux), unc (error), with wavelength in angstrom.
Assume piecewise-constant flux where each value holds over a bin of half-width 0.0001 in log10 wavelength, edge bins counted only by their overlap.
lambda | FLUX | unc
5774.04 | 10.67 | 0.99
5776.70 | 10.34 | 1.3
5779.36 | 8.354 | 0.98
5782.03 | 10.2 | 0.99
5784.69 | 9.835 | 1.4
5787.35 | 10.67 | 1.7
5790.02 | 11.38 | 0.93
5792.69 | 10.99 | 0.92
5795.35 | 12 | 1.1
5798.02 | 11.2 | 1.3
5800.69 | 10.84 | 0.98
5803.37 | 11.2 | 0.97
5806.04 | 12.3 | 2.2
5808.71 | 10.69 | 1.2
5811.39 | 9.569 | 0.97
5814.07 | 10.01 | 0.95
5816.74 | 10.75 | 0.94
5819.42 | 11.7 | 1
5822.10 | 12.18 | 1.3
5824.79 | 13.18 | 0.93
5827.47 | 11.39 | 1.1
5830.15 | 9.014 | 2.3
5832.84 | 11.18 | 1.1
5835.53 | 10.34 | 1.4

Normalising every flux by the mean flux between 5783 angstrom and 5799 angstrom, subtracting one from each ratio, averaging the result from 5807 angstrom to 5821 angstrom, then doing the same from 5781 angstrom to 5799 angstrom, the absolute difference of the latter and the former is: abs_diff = 0.03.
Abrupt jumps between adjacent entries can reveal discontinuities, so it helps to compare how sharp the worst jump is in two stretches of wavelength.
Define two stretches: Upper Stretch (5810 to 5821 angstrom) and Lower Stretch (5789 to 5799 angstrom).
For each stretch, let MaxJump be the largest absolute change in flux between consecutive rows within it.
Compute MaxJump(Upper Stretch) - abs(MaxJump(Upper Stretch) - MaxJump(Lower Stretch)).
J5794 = 0.89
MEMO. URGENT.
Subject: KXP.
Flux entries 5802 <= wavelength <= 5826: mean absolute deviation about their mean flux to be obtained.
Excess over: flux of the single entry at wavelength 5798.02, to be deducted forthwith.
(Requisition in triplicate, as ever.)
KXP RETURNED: -10.3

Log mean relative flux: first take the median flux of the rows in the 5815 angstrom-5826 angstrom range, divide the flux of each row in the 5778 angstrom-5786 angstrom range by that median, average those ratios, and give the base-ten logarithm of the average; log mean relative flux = -0.10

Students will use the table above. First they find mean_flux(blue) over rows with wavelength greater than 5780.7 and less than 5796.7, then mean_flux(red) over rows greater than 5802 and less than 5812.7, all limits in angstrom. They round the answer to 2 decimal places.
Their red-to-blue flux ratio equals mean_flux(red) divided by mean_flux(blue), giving 1.01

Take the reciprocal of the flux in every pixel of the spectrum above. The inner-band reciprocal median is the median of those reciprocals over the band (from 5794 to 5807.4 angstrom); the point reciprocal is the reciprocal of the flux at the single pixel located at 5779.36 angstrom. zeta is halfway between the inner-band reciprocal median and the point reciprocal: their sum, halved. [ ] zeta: 0.104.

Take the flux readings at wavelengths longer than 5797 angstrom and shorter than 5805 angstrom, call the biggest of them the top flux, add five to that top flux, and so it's 16.2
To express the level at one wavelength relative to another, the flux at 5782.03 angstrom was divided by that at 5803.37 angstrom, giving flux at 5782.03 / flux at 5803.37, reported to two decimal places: 0.91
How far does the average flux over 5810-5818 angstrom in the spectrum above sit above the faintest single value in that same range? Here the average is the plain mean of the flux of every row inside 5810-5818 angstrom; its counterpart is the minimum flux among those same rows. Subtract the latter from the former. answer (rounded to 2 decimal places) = 0.54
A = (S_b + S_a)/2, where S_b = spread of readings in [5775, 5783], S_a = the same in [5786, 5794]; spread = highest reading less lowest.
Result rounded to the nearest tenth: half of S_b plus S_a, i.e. 1.3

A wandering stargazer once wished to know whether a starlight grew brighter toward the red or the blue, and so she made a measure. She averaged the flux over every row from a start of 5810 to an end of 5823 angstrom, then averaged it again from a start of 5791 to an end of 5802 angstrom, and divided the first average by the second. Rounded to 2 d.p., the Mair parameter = 0.96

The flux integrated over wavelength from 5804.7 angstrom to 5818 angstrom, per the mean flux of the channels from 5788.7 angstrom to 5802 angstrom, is 12.6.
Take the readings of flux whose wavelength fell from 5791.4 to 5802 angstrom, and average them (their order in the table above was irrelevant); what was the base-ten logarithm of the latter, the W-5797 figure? 1.05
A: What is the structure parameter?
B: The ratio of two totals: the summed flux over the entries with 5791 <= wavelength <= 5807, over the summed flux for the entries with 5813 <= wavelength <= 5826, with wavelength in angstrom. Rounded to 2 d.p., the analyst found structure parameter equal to 1.19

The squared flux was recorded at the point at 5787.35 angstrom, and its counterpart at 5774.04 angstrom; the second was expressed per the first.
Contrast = 1.0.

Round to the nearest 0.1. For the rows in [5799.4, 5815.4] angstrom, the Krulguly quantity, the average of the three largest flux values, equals 11.4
